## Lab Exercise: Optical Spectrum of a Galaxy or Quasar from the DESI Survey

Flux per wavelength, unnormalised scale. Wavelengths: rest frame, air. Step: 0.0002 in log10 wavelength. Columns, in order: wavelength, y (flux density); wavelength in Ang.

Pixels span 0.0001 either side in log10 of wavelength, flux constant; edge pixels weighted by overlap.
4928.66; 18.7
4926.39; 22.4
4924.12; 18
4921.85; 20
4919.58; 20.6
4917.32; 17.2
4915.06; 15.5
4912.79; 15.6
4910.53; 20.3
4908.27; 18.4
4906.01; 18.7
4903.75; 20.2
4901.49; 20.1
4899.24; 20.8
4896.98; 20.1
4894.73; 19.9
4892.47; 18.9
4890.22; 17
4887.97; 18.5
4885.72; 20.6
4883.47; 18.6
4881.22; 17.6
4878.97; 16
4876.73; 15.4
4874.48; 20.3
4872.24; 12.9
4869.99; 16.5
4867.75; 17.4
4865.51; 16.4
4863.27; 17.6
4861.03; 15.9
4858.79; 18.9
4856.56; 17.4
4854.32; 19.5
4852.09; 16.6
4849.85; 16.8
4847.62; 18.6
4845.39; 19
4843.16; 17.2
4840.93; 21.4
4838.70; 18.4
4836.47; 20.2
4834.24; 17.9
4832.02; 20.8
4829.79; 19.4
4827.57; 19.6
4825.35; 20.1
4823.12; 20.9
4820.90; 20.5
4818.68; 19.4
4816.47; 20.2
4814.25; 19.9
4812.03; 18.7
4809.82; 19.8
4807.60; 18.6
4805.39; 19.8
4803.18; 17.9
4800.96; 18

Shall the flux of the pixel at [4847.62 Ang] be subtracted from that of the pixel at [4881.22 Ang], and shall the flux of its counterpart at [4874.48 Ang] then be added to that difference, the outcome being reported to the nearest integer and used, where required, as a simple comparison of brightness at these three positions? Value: 19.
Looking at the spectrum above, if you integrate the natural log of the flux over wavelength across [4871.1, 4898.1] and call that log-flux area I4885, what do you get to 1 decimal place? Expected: 77.8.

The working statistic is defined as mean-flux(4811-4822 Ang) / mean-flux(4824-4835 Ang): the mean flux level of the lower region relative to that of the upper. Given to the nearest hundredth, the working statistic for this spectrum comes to 1.01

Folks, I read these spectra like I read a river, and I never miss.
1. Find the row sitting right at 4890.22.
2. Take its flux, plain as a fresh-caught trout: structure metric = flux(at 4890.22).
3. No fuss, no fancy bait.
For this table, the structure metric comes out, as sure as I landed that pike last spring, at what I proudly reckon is 17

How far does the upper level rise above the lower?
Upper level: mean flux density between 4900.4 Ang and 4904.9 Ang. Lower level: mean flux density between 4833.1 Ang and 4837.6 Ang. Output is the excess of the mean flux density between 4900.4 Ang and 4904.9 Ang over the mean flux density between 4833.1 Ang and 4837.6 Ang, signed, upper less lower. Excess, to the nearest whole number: 1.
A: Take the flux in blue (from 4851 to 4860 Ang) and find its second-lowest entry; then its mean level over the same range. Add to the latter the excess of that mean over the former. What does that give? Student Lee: 18.8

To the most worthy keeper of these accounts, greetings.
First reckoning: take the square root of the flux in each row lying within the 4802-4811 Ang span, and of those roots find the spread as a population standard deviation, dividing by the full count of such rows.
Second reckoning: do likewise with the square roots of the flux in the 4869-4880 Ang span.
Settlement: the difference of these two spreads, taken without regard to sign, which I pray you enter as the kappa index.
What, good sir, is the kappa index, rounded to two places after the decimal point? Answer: 0.20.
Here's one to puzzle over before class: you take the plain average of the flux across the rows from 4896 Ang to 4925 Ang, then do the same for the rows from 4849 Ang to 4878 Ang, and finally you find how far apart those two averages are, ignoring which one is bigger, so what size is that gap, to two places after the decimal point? 1.84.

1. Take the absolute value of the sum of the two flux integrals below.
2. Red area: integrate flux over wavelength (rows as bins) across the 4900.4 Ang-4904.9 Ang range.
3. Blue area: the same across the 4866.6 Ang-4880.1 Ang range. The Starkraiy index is 312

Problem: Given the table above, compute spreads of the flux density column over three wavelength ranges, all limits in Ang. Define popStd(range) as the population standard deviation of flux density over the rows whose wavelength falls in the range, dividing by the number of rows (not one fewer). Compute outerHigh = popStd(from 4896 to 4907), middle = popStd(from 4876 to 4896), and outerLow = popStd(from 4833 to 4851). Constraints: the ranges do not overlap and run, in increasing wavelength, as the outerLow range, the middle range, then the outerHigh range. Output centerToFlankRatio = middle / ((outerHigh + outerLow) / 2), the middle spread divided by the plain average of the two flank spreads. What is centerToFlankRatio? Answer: 1.53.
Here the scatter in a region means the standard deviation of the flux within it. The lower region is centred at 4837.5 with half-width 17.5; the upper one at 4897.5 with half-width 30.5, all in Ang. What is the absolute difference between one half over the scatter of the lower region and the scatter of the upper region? 1.8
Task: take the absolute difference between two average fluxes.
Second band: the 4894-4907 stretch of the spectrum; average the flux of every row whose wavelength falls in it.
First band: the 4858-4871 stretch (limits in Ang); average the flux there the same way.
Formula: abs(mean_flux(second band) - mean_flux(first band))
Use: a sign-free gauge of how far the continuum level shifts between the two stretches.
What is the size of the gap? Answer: 2.9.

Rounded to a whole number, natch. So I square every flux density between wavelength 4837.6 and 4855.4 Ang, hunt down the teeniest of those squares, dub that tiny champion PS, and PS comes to 276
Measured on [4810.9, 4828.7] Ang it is 350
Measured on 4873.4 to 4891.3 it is 237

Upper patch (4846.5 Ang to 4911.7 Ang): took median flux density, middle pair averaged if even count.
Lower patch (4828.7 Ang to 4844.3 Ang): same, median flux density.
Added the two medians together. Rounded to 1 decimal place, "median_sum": 37.9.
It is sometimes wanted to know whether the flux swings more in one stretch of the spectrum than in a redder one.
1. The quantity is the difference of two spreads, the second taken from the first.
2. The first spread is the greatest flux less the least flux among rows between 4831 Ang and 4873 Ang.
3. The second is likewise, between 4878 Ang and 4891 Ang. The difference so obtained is 4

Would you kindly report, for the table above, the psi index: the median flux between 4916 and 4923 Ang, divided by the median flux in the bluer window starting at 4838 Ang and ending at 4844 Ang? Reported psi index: 1.09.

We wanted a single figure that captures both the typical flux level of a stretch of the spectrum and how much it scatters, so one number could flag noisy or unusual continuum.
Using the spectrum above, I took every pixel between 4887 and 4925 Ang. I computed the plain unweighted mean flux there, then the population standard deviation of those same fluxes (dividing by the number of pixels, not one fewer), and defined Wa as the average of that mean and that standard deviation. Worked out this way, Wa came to 10.2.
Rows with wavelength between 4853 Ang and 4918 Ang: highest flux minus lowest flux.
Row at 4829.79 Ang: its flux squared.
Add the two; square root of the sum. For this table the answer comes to 19.6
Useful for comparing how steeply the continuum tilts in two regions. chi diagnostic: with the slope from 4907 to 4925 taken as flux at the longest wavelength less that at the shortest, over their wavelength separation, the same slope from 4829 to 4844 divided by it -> 6.5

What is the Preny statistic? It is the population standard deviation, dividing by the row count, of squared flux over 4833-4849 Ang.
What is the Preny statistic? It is 51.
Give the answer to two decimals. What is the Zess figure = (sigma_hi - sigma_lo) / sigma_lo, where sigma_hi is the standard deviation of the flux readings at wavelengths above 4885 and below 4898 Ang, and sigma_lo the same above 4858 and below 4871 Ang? 0.22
